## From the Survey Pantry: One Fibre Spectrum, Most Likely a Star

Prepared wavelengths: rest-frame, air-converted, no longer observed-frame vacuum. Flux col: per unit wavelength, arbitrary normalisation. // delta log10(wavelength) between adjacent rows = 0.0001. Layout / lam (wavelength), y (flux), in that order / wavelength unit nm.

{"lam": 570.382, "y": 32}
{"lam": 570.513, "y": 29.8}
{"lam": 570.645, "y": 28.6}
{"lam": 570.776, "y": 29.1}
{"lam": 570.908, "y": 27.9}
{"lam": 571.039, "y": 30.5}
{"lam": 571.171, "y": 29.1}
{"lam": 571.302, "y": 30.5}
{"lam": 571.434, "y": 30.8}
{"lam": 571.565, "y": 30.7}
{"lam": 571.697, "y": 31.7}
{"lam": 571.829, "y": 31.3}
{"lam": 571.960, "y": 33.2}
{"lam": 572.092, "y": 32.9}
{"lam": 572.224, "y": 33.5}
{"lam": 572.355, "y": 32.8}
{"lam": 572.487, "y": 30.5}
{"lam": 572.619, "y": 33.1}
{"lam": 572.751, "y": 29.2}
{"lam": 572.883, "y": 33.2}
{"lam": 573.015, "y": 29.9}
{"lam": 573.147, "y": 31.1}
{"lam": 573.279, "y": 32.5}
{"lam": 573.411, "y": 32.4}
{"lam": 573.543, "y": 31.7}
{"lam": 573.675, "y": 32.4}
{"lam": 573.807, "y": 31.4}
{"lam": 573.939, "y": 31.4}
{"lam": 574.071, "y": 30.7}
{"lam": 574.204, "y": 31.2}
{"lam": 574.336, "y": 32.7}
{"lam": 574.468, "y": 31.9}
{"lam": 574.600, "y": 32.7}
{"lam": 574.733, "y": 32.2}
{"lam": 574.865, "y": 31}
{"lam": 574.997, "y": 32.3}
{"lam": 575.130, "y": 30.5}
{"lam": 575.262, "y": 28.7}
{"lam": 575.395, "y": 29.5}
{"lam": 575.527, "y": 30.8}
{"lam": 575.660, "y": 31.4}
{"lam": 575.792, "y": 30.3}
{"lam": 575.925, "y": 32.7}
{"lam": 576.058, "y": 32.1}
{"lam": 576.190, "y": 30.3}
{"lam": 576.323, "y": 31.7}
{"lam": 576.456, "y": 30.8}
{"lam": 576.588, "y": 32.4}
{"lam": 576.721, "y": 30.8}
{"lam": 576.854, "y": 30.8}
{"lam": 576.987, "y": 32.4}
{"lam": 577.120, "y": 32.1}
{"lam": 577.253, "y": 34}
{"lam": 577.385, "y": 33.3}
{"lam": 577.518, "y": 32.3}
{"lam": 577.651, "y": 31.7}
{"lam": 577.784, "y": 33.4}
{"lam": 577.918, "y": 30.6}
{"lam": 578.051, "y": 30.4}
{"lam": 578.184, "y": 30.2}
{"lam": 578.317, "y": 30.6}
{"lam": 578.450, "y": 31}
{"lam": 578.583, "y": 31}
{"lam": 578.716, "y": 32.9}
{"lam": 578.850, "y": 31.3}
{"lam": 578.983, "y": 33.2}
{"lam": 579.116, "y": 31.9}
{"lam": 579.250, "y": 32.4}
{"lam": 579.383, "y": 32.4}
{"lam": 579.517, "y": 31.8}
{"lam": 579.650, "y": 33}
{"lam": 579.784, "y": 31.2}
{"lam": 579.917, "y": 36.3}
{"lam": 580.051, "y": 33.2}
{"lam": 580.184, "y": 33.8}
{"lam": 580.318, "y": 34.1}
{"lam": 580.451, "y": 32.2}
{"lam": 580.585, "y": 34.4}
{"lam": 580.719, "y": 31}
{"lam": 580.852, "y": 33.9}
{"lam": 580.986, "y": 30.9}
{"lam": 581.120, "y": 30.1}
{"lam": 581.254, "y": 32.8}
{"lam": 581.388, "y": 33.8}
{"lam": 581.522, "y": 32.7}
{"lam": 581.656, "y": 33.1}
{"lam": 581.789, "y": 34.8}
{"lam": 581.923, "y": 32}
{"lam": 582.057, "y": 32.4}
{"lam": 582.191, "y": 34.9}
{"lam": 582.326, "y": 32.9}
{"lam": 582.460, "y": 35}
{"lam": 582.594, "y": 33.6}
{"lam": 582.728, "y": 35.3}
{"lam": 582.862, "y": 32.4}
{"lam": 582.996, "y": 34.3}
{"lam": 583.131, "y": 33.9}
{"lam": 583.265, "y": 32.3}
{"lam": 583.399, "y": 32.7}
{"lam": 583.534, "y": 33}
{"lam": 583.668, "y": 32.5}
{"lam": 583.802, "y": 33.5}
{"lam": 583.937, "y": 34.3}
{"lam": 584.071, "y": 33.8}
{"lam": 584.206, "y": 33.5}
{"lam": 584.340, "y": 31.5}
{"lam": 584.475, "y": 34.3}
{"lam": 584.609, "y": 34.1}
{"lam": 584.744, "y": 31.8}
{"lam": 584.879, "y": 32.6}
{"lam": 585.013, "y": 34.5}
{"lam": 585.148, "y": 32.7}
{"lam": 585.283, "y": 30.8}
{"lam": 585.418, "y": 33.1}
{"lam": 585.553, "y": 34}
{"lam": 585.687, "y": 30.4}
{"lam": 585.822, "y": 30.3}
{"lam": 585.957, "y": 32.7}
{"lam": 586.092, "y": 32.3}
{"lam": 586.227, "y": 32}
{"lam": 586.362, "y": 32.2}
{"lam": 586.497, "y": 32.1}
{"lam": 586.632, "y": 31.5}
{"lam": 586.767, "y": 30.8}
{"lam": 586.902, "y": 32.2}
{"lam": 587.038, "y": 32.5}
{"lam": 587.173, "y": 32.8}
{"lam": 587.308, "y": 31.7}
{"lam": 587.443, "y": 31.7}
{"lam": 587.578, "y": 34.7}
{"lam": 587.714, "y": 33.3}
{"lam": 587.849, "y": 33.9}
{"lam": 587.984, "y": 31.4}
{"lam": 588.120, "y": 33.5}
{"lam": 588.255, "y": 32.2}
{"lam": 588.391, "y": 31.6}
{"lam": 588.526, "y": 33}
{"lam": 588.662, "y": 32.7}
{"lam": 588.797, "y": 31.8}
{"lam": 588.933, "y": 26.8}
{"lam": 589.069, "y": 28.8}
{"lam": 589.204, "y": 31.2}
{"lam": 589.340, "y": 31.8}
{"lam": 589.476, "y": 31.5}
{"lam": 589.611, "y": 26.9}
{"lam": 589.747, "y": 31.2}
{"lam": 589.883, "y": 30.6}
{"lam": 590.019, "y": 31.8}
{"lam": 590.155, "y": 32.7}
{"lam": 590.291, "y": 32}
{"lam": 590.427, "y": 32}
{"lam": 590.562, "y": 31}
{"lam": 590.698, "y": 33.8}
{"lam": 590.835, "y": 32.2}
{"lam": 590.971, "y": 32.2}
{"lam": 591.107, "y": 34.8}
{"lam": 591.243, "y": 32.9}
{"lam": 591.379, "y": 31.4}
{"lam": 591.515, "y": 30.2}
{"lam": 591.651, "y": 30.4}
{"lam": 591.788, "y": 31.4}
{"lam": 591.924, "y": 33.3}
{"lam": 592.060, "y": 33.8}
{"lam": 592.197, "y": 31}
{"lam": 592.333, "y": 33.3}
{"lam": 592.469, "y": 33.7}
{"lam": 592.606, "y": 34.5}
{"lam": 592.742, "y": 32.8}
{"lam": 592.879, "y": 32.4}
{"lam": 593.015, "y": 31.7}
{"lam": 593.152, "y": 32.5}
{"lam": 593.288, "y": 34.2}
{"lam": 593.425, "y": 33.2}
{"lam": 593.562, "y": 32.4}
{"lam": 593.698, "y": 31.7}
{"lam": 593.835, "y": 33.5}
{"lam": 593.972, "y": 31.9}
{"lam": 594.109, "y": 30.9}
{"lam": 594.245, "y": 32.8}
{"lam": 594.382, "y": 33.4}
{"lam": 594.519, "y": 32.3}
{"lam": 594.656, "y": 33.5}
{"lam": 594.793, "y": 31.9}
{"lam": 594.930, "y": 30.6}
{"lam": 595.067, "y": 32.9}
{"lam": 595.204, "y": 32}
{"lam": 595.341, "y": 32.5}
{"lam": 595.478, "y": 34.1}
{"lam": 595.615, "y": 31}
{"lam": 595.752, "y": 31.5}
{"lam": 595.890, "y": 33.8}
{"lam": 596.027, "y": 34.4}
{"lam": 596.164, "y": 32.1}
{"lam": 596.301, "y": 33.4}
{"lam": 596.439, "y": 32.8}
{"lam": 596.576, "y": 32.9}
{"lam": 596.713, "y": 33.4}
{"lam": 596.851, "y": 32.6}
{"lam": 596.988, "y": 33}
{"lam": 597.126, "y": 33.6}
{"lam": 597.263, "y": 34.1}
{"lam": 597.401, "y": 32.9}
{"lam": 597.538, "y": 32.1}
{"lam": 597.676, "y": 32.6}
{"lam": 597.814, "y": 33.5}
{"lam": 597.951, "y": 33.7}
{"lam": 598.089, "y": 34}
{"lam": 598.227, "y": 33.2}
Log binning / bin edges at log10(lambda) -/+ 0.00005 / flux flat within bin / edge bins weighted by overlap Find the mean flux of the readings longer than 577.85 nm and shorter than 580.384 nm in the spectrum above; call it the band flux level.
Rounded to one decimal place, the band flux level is 32.2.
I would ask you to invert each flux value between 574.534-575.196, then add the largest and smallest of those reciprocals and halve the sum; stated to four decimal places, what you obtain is 0.0317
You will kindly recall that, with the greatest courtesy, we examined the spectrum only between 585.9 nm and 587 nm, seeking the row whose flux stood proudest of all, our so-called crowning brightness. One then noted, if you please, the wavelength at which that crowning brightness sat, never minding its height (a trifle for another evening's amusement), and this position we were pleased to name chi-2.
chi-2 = 585.957 nm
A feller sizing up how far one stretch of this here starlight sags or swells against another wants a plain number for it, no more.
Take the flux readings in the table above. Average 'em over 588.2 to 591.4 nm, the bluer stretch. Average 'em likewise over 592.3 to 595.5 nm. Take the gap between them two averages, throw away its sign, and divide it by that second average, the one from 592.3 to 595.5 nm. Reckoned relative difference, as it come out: 0.035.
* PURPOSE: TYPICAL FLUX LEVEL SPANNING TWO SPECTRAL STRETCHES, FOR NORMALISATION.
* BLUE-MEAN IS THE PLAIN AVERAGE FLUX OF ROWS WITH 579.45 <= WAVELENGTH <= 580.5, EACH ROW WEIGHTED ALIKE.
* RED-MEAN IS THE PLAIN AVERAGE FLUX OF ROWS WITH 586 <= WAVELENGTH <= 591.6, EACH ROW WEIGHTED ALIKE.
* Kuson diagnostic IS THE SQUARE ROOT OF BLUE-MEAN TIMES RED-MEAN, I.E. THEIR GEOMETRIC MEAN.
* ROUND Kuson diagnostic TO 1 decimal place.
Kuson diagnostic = 32.5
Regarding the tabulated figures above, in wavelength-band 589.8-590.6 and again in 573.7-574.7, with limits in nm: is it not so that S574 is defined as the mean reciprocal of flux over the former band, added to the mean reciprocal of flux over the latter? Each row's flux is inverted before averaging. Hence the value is 0.0631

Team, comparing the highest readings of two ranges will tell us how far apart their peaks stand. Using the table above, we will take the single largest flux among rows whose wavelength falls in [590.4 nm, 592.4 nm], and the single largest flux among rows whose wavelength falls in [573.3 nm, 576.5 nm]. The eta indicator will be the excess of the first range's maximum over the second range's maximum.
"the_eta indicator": 2.1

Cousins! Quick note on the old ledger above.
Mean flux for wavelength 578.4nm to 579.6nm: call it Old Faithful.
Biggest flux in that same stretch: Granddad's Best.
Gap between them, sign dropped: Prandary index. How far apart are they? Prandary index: 1.2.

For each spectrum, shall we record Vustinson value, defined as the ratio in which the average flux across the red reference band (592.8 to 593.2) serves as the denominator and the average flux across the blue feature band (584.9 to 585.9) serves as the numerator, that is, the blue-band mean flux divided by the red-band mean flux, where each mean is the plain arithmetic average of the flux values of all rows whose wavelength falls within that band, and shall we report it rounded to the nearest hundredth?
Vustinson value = 1.00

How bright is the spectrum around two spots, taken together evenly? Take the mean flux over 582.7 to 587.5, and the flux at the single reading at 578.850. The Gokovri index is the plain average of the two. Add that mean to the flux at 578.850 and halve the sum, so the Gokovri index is 32.0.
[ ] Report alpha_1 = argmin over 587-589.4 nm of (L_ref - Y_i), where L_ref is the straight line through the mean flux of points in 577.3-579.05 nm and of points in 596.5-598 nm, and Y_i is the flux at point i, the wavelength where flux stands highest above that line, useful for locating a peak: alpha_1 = 587.578 nm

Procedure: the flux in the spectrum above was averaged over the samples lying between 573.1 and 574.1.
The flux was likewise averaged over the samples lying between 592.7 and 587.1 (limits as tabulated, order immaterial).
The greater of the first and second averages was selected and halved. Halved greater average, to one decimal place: 16.0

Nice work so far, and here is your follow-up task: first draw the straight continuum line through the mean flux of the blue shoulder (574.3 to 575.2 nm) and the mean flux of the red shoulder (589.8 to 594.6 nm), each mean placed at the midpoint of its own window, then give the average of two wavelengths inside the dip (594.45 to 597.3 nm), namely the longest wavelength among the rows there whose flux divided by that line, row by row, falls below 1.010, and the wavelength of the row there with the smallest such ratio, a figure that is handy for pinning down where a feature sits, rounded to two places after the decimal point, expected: 595.89 nm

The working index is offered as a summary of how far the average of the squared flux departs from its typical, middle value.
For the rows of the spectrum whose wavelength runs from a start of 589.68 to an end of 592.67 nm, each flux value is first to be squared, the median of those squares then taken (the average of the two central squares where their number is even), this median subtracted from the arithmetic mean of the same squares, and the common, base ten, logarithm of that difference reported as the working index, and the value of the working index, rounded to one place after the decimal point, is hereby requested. 1.1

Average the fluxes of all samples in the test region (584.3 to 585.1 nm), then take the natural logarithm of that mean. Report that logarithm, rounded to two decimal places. 3.50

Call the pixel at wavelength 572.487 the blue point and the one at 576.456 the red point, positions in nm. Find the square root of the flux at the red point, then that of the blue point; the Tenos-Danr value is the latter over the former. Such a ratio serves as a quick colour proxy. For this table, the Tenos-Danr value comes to 0.995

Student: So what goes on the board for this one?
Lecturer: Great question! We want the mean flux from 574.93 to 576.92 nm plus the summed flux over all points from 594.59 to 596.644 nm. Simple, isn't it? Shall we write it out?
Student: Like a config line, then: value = 520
